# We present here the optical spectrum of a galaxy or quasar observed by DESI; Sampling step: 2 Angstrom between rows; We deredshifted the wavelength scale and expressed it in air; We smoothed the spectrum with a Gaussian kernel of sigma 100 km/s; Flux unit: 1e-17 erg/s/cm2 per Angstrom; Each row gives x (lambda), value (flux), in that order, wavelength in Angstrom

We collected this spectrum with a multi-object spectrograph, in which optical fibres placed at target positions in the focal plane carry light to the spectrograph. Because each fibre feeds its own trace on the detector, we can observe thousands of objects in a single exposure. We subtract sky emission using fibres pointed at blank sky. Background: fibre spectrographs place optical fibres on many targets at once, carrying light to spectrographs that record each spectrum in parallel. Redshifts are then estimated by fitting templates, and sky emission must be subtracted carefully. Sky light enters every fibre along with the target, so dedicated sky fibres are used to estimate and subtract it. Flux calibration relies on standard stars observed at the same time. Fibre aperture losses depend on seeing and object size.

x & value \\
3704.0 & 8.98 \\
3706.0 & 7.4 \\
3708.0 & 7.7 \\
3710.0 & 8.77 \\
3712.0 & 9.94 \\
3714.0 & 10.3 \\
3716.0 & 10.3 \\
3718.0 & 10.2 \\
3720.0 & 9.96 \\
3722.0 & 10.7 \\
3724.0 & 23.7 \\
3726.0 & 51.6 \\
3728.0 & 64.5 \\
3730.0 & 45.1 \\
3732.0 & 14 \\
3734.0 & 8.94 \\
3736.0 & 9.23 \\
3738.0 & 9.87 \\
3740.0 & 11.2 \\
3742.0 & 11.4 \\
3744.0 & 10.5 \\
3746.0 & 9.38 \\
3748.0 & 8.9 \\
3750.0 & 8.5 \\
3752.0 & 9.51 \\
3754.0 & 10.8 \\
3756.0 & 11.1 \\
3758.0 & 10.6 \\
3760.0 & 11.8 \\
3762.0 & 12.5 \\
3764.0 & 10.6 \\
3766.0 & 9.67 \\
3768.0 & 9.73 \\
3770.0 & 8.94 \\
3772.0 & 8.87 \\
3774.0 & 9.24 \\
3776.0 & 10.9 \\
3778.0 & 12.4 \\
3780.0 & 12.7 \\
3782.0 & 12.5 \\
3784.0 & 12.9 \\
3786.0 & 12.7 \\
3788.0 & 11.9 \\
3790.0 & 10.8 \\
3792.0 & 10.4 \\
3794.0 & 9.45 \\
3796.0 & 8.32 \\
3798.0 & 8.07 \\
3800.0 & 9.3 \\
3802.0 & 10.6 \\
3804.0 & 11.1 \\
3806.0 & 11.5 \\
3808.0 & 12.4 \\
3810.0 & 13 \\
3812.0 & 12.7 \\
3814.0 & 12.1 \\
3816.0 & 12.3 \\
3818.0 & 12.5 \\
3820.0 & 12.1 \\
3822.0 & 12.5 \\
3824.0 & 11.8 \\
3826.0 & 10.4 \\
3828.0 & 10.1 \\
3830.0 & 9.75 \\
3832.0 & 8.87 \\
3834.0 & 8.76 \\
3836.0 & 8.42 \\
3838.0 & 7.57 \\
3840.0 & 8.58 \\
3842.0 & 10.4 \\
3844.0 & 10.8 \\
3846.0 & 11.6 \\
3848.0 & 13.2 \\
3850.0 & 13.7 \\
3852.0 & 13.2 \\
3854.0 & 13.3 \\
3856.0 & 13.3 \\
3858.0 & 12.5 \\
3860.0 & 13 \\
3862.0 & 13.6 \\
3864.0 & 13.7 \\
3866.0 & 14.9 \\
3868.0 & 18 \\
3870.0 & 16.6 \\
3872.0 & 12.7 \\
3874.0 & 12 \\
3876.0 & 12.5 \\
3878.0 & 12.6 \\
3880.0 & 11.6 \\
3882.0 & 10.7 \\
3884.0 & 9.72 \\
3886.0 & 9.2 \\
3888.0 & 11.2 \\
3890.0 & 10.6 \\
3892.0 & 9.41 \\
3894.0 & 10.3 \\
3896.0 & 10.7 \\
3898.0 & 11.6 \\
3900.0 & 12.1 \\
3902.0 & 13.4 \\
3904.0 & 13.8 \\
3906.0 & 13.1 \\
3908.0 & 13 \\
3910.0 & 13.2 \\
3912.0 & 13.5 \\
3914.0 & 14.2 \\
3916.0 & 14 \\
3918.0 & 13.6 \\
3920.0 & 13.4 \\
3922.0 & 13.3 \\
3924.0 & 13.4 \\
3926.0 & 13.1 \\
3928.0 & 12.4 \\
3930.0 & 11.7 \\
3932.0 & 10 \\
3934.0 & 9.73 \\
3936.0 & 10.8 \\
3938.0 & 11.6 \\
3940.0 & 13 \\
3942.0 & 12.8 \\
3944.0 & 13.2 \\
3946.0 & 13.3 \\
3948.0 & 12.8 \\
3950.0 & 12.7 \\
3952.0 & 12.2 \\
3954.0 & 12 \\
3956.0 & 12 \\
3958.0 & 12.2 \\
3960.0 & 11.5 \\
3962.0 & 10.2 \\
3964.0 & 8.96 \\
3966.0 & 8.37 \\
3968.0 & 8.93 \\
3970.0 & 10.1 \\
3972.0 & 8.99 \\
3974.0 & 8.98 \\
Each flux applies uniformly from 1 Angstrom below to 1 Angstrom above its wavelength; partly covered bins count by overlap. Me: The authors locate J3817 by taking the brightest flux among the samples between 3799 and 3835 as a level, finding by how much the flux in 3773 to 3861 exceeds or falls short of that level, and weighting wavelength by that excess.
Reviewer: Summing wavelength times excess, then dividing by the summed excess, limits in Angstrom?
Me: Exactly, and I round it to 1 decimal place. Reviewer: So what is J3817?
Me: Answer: 3814.2 Angstrom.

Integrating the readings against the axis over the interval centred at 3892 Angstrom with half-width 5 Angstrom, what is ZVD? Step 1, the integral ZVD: 104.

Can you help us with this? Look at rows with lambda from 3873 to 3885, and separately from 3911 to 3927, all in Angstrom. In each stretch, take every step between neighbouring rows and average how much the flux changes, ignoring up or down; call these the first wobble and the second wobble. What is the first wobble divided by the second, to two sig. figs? 2.4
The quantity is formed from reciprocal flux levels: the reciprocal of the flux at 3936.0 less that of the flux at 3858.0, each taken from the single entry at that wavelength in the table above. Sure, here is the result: 0.01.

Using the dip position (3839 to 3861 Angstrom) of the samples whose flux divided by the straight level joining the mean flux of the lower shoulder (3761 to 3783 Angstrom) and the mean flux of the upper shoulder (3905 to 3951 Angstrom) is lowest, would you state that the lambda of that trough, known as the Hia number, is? 3840.0 Angstrom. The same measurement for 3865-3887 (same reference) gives 3886.0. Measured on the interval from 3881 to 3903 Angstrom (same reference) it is 3886.0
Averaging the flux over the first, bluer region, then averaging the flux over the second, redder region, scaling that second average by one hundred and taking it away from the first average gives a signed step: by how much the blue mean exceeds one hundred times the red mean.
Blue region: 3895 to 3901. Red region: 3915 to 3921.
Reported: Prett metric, -1355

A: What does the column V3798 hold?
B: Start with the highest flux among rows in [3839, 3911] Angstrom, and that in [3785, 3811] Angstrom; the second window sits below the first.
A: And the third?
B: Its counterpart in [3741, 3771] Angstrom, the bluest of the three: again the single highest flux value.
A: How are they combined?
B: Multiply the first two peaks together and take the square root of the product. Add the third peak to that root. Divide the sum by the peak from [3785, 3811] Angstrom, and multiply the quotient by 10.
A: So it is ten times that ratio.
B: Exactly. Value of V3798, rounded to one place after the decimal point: 21.4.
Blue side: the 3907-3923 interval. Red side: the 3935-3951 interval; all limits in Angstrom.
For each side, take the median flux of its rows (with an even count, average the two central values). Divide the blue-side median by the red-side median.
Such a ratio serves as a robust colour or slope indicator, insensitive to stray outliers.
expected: 1.05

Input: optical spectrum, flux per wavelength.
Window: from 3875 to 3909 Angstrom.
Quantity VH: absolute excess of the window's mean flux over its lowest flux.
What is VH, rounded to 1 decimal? 2.3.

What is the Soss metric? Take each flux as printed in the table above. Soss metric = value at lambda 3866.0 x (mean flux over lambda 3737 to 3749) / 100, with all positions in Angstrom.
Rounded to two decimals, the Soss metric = 1.52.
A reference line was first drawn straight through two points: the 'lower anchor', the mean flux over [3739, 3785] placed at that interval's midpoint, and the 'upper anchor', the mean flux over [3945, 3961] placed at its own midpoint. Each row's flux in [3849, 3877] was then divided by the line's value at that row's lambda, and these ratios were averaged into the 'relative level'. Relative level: 1.19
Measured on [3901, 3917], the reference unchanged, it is 1.13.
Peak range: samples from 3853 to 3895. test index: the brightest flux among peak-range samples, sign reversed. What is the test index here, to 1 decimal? -18.0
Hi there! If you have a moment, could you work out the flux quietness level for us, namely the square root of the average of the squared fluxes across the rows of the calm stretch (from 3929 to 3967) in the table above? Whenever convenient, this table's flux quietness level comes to 11.6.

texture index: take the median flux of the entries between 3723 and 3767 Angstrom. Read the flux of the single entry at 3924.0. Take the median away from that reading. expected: 2.7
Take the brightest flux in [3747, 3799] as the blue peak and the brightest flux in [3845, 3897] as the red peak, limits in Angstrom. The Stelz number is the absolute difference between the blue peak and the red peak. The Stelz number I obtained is 5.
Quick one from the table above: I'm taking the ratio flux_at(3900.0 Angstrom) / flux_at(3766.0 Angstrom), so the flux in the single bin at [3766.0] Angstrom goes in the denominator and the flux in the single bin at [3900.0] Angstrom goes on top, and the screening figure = 1.3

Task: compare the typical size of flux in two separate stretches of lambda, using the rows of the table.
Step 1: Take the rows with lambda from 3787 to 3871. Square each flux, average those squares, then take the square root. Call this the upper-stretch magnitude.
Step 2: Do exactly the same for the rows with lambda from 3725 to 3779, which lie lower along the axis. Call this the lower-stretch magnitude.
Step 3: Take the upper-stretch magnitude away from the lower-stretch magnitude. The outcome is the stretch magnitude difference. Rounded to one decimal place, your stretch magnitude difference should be 8.8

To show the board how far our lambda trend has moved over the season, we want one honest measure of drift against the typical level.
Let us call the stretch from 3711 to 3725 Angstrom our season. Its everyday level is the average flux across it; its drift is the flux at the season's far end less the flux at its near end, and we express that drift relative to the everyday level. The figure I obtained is 1.1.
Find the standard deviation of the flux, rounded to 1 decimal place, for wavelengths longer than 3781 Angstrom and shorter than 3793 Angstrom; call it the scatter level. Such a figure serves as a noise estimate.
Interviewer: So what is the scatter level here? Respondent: 1.0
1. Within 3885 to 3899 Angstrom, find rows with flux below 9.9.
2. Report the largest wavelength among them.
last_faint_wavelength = 3892.0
